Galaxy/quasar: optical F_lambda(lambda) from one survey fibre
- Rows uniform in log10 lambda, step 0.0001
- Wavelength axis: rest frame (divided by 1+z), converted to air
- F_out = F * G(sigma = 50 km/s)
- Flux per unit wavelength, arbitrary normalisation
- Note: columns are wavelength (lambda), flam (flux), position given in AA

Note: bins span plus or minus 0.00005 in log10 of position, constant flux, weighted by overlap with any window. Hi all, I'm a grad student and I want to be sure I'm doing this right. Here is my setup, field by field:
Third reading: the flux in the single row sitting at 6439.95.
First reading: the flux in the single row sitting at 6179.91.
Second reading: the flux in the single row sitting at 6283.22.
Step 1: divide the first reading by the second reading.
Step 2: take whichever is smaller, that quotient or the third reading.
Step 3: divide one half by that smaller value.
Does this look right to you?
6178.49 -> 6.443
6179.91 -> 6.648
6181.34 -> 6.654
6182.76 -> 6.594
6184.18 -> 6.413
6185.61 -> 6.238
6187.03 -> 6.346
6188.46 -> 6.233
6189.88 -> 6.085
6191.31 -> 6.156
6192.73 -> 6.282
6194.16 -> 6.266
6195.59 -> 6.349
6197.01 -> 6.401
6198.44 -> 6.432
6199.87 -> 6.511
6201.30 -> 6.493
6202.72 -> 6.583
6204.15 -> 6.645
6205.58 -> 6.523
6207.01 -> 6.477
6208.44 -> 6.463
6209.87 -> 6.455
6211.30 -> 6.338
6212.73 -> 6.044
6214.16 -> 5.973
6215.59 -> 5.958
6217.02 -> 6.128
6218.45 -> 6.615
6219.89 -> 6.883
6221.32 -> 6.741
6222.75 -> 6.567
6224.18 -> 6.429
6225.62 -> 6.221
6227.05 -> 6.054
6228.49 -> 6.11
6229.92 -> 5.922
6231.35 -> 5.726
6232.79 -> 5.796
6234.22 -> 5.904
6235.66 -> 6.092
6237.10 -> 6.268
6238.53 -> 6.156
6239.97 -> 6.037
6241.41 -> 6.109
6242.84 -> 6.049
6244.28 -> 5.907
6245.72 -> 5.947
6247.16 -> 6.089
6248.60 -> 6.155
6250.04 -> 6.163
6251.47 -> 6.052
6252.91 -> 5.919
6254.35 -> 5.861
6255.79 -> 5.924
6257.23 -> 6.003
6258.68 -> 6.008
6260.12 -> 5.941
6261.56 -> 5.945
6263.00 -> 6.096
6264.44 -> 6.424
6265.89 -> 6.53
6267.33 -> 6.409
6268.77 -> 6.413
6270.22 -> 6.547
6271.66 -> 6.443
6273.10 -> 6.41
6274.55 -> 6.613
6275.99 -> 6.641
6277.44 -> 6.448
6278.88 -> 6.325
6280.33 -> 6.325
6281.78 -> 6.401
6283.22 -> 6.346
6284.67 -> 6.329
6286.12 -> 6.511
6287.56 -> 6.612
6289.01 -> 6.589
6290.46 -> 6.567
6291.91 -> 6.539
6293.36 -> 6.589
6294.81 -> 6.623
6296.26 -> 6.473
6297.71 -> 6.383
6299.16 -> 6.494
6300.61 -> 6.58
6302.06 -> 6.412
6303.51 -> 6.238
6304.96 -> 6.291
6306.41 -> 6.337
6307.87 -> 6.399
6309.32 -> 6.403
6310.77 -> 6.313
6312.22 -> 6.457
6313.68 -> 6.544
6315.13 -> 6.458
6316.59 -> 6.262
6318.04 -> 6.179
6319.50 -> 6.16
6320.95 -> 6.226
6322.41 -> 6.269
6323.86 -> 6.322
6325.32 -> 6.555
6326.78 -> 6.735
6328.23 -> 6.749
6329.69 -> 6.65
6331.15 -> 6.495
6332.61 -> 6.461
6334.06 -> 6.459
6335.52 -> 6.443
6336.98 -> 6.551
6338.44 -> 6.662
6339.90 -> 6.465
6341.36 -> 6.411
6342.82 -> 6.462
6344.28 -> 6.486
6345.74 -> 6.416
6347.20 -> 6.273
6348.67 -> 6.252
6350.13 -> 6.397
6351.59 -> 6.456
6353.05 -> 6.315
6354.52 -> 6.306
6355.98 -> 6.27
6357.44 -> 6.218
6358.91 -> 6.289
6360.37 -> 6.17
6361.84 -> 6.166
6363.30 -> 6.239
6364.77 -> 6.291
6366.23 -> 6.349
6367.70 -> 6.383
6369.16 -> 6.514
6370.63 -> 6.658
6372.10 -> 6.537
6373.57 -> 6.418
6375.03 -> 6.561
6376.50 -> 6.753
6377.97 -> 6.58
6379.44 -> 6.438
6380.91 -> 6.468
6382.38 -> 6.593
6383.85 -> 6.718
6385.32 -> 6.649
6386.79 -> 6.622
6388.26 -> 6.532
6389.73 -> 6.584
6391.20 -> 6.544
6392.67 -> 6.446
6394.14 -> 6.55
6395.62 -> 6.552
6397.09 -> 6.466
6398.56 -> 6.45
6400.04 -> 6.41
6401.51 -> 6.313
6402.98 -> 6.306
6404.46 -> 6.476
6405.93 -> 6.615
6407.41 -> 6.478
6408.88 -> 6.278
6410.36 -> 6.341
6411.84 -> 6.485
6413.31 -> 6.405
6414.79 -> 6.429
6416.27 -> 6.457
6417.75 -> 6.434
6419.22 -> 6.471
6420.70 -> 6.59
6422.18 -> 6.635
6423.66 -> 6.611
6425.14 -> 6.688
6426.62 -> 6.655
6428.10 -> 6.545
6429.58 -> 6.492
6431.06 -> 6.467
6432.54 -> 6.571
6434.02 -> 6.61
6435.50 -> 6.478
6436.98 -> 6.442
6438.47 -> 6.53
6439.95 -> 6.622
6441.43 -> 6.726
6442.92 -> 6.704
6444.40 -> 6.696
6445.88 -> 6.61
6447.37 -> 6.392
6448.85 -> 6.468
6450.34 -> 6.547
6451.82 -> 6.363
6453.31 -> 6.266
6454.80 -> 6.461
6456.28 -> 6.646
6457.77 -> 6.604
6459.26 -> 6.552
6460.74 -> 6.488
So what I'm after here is 0.477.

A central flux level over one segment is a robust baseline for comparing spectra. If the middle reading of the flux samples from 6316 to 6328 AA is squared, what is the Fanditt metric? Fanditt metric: 39.3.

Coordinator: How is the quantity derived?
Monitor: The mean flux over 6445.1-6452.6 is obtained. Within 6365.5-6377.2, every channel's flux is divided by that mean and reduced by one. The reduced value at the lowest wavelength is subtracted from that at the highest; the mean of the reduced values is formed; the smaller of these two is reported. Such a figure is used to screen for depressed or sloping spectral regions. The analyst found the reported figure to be 0.007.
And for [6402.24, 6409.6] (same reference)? -0.007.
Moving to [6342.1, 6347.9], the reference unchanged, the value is -0.029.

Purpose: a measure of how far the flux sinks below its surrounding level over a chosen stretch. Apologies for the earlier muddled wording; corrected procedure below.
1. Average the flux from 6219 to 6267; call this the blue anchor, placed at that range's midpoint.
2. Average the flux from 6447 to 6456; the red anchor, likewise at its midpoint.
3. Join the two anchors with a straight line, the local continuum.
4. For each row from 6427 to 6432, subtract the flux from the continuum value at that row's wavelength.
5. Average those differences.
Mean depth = -0.12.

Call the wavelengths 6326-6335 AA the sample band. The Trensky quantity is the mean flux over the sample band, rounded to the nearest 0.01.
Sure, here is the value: 6.59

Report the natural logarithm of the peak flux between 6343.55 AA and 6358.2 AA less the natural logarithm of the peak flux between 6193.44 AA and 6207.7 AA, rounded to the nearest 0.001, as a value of -0.024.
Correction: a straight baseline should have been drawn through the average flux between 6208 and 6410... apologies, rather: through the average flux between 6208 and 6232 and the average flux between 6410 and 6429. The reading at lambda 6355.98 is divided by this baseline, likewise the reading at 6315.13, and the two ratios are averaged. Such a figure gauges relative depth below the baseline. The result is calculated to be 0.99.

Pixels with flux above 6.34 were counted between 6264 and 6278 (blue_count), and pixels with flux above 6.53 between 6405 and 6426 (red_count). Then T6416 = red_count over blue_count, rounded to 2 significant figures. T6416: 0.50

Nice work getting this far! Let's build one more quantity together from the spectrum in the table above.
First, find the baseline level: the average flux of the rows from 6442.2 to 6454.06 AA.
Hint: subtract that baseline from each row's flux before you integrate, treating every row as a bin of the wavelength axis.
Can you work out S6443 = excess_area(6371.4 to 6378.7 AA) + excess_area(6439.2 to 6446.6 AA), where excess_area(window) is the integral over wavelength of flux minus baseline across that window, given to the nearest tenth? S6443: 1.7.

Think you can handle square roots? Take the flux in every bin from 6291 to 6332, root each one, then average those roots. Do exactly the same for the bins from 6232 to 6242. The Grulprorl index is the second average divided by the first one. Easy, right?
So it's 0.97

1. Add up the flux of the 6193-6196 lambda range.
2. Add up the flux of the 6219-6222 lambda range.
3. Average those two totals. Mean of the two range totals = 13.1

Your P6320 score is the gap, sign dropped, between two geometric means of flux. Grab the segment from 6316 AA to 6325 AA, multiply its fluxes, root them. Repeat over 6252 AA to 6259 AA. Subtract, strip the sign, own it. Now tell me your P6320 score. 0.293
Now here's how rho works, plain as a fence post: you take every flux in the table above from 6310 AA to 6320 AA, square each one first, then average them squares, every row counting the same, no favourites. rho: 40.2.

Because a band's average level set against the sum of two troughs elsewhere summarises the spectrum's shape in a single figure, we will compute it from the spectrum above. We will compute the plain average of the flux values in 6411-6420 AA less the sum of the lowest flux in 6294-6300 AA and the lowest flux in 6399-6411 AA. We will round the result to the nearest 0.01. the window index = -6.21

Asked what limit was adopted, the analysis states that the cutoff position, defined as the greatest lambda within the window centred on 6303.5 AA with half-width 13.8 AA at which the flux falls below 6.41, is 6316.59 AA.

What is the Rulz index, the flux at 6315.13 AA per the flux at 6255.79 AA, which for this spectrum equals 1.09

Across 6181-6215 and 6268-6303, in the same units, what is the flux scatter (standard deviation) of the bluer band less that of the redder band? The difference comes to 0.08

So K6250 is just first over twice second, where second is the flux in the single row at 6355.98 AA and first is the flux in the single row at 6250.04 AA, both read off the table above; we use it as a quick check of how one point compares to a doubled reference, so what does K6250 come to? 0.491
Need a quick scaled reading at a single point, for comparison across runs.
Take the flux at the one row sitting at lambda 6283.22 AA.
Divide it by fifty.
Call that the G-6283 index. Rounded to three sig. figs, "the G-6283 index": 0.127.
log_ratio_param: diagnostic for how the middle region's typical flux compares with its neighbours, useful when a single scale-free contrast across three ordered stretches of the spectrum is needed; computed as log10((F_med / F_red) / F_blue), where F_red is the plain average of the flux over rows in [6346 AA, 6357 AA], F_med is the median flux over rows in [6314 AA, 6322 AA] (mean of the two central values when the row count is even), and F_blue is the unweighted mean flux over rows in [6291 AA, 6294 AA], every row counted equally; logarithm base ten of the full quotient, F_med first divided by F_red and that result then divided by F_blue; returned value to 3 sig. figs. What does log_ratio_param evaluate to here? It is -0.824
